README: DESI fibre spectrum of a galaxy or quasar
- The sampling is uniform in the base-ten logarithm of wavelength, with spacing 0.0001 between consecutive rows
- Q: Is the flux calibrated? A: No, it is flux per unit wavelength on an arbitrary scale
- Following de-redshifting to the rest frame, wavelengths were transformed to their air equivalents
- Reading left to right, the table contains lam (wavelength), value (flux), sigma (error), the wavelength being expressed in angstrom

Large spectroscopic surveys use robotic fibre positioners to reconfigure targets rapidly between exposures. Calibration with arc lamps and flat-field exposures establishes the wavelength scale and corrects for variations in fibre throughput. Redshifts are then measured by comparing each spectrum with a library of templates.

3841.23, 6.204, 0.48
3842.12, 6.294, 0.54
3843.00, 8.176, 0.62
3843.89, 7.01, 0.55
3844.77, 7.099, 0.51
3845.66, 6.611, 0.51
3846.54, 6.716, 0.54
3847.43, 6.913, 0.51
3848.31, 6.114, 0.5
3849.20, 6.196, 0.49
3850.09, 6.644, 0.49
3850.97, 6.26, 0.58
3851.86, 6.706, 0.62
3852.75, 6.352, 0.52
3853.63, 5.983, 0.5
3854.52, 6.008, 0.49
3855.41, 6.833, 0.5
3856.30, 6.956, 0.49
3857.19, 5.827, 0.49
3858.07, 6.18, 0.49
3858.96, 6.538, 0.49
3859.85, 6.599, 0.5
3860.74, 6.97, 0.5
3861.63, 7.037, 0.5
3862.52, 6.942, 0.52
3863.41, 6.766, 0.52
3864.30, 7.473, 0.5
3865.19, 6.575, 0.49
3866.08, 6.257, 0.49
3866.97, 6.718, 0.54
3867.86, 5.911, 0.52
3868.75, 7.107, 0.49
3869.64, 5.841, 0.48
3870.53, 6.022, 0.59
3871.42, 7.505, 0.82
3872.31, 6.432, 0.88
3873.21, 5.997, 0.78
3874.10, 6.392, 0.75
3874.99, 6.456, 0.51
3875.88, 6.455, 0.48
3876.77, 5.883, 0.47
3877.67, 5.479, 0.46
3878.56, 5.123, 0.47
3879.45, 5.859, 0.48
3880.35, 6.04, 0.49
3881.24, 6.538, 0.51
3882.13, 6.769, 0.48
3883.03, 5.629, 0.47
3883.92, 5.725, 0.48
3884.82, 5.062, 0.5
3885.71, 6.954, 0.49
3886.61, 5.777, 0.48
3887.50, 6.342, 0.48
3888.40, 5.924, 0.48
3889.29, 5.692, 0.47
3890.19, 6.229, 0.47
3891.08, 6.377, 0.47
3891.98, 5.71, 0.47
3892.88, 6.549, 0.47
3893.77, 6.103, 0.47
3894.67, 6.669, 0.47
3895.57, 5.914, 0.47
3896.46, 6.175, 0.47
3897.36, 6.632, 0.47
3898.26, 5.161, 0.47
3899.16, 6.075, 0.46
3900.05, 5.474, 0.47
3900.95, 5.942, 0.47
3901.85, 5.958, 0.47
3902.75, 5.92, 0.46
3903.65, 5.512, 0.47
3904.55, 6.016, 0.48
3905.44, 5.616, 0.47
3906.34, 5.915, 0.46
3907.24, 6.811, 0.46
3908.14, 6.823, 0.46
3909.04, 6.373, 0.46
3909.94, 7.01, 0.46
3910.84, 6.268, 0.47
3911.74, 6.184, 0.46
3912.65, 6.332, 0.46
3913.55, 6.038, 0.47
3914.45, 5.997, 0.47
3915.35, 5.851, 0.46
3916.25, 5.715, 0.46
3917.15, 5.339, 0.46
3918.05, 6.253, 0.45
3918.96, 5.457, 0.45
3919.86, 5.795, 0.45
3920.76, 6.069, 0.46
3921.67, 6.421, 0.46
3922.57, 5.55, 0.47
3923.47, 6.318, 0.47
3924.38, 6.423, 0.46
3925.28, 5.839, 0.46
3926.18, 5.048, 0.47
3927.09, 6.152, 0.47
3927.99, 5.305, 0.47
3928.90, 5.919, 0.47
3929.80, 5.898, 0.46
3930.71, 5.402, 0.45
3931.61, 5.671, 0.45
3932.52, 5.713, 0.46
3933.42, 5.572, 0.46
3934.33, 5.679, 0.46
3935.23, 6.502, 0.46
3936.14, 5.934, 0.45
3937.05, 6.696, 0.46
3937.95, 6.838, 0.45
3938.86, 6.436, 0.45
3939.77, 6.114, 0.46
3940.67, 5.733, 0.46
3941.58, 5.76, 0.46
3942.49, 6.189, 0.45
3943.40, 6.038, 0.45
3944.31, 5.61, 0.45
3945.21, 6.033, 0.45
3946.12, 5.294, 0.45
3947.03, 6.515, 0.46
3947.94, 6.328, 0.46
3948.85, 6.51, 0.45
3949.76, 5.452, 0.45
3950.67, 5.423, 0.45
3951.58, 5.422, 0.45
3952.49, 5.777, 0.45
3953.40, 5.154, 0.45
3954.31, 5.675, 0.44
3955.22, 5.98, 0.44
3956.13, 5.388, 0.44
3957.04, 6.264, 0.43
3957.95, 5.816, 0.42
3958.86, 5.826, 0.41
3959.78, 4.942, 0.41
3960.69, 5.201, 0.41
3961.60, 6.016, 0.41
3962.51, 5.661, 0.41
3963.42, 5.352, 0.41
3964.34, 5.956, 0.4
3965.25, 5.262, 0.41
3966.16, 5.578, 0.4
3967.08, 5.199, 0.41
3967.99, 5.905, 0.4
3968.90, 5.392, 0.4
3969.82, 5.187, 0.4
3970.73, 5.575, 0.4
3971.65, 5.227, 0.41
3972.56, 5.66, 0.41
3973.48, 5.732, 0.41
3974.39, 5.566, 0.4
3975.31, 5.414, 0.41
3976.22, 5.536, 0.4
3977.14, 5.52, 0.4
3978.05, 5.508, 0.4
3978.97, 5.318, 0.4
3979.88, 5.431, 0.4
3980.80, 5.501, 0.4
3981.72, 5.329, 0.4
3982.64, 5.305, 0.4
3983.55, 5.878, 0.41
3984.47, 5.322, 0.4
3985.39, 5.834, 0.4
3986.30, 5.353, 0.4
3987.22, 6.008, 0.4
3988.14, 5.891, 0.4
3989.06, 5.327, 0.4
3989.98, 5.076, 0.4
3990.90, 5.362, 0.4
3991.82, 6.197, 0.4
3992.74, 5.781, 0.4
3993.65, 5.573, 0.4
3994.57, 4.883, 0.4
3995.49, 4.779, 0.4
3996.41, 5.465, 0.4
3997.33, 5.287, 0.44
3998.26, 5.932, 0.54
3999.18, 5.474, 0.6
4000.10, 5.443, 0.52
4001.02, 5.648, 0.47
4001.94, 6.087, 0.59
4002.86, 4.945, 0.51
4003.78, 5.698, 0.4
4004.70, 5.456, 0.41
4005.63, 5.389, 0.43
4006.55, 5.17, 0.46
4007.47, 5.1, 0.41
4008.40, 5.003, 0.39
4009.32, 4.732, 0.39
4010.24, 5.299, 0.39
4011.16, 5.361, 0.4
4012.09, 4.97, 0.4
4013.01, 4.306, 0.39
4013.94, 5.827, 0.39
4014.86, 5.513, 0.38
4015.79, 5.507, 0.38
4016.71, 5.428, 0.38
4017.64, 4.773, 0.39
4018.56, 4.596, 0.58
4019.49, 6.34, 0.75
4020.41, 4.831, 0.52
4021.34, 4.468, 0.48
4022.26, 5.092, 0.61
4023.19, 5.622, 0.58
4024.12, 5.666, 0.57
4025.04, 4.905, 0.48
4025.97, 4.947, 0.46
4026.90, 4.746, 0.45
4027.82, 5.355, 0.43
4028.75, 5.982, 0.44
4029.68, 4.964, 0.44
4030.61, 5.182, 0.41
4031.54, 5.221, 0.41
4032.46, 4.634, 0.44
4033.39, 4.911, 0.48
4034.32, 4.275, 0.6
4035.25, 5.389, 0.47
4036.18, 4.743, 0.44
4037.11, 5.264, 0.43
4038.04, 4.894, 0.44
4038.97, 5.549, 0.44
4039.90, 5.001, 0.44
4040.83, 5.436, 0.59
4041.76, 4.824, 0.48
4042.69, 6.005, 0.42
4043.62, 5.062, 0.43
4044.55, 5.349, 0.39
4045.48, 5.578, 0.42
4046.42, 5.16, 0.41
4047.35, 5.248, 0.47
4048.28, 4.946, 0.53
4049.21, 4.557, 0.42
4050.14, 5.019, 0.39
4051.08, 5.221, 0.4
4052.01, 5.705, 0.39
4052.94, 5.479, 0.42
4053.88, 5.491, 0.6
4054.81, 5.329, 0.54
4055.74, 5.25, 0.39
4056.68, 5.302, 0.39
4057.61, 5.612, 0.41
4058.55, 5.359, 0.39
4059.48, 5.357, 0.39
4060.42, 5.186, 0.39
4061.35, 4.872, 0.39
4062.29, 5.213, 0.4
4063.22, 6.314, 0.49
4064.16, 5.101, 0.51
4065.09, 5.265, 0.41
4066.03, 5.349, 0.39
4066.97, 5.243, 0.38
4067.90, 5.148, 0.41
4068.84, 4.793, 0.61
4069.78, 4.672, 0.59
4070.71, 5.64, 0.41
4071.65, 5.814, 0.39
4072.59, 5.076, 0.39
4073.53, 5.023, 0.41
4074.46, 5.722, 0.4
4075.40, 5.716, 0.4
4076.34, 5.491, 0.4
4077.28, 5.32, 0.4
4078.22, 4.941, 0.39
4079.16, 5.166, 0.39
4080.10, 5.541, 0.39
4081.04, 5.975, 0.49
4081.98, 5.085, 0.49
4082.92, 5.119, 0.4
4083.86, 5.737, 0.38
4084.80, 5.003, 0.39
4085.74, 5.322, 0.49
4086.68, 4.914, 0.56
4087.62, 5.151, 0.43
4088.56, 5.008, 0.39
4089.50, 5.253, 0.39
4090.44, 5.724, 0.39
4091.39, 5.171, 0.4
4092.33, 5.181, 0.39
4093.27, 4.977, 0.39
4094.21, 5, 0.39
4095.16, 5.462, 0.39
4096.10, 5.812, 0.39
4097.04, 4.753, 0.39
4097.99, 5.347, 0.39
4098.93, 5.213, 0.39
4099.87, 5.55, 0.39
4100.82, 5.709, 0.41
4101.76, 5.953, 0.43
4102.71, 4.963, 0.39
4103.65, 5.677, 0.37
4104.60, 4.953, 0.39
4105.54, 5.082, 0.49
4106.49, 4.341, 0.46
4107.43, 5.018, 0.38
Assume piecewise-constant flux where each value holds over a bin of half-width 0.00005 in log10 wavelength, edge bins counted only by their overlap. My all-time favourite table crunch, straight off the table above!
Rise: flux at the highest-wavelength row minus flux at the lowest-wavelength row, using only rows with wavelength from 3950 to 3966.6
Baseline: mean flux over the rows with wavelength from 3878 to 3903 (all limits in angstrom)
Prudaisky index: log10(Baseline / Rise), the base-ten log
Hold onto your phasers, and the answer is 1.6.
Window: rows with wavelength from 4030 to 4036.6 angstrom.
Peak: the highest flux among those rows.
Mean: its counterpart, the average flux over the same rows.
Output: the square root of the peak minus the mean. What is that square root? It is 0.69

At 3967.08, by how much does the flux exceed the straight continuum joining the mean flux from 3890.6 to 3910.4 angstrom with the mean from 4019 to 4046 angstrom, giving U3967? -0.4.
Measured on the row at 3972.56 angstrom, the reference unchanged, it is 0.1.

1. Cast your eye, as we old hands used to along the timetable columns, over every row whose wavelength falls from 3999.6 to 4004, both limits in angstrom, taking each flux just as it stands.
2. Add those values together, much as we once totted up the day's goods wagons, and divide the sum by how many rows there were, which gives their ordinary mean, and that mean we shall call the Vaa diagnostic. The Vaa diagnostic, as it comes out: 5.6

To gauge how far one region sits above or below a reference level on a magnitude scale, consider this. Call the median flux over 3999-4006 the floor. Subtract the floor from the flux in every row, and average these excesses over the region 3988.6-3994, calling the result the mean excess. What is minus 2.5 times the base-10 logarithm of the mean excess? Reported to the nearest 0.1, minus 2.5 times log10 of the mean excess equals 2.6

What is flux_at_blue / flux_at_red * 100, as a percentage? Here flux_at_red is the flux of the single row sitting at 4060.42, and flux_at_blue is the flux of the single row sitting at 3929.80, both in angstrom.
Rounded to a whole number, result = 114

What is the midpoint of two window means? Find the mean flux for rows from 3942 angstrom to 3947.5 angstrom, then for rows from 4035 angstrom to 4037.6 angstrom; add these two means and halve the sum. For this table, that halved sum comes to 5.5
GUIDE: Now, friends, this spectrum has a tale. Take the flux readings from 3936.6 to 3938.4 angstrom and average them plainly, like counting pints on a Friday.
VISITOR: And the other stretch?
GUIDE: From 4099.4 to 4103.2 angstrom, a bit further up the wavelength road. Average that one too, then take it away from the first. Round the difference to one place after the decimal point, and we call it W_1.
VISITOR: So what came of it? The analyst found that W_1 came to 1.2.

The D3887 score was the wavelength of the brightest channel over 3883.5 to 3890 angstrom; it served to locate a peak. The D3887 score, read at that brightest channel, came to 3885.71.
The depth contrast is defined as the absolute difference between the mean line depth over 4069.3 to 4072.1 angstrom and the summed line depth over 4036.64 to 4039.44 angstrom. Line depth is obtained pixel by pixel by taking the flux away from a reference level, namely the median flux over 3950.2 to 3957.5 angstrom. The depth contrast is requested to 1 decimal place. 0.8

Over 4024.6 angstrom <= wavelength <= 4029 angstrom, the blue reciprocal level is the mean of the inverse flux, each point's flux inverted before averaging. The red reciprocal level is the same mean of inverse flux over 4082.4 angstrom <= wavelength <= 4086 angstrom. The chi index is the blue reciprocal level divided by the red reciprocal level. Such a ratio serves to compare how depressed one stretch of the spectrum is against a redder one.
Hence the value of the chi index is 1.03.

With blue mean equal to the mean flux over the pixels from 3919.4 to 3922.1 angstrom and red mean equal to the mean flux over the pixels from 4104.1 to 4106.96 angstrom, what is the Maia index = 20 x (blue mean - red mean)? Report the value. 26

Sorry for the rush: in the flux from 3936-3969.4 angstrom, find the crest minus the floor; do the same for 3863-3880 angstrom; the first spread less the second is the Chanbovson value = -0.5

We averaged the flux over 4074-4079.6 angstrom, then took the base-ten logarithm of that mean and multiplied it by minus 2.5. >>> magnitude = -1.83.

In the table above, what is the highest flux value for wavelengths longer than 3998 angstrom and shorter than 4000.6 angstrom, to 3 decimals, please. 5.932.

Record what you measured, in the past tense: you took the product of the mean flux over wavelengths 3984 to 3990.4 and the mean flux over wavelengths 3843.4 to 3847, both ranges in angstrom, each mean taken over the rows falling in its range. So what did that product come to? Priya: 38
